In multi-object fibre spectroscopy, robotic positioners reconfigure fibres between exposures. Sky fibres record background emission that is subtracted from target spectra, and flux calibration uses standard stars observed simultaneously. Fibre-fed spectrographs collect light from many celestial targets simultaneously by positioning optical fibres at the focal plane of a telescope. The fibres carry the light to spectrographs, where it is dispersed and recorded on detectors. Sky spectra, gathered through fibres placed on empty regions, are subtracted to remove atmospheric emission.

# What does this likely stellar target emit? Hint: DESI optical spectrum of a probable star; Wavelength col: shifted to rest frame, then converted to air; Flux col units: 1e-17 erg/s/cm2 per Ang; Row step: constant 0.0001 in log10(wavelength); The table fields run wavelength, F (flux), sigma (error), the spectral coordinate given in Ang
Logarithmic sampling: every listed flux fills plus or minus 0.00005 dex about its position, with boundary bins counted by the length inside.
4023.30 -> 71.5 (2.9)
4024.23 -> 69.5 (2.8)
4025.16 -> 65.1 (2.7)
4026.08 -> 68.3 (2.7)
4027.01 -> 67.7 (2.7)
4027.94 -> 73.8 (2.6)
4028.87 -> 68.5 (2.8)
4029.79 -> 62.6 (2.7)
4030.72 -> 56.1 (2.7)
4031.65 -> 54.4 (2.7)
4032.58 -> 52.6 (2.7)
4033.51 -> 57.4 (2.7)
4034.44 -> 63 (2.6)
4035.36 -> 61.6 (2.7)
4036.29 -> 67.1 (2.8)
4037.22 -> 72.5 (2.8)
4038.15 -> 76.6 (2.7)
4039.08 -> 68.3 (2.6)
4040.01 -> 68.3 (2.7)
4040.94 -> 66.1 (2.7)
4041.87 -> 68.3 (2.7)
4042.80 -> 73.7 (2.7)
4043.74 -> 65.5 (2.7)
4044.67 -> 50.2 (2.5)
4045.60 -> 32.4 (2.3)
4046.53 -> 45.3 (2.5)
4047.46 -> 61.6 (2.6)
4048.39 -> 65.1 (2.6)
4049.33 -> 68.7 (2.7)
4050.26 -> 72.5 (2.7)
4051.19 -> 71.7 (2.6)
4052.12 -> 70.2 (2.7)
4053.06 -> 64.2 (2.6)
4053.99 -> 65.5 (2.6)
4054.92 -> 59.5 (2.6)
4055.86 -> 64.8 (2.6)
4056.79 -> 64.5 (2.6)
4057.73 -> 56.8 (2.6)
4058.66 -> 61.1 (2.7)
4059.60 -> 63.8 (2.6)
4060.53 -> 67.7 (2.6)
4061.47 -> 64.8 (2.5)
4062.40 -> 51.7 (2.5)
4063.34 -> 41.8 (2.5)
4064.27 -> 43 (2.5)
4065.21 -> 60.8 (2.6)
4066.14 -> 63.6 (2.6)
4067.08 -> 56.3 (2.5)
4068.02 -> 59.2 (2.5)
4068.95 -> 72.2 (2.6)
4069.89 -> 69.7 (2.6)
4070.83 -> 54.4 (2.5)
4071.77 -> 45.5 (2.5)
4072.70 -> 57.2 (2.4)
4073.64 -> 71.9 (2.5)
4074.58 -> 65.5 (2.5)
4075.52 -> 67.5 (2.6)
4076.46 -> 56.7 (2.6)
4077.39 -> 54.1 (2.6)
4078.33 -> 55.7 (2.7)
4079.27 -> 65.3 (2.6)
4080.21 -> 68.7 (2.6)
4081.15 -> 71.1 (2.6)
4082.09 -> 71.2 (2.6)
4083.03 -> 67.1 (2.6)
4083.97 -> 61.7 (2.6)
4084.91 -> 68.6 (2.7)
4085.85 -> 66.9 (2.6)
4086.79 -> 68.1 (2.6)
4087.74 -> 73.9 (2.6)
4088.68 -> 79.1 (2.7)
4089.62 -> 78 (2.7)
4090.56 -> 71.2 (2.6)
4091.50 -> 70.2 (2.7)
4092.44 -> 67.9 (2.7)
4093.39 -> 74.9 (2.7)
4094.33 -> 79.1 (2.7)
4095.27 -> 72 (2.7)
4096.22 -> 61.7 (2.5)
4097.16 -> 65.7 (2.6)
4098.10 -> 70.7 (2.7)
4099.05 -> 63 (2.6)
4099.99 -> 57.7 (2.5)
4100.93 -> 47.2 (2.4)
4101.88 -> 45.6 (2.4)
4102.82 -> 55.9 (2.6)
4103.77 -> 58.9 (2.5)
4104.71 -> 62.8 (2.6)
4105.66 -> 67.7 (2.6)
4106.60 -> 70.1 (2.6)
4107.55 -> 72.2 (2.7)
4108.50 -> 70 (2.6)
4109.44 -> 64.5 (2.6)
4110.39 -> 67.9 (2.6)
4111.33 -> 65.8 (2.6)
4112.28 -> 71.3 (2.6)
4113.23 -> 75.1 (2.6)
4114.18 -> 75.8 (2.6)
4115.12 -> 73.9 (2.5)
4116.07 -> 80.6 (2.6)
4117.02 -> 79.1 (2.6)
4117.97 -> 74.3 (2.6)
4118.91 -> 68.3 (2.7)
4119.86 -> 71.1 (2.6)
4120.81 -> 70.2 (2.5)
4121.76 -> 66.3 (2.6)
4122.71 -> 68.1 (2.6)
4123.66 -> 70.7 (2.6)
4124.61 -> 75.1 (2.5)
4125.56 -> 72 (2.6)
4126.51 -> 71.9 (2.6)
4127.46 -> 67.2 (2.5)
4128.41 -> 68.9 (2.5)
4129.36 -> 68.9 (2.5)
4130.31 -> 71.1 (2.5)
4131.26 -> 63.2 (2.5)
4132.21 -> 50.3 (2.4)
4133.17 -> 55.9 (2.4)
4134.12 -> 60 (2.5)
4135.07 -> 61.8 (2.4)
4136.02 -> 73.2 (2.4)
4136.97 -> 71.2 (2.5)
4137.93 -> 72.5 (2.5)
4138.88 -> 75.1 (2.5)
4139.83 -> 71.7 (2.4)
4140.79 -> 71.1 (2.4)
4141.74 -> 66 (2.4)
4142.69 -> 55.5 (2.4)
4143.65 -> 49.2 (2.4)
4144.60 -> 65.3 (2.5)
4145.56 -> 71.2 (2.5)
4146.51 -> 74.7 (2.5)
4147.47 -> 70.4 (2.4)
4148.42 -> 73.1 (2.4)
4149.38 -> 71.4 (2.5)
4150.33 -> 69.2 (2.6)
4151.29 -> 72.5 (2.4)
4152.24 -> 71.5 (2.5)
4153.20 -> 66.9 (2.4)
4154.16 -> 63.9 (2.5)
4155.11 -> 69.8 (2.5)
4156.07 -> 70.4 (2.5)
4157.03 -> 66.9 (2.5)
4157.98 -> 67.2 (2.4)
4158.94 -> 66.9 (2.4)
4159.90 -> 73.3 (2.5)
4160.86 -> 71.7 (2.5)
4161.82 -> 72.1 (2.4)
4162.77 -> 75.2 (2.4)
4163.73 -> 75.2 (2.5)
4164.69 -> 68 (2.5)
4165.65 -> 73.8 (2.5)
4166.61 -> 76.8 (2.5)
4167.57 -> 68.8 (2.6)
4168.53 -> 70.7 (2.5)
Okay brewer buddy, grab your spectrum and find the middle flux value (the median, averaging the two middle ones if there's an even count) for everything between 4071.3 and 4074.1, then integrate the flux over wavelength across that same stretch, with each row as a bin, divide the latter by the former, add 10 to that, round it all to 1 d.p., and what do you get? 12.9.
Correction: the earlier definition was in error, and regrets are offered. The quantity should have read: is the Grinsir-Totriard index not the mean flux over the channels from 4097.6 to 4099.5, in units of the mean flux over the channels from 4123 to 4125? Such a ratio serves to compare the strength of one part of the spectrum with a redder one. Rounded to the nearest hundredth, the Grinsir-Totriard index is 0.92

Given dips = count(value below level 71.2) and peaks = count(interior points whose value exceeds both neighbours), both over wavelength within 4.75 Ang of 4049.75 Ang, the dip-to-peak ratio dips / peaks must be 8.0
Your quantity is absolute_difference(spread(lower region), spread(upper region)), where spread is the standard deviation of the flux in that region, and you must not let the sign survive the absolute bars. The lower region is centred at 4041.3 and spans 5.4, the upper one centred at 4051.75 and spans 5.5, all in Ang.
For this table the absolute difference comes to 0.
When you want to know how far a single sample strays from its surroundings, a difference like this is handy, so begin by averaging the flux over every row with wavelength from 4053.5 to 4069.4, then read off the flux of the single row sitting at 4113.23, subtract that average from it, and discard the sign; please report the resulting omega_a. 15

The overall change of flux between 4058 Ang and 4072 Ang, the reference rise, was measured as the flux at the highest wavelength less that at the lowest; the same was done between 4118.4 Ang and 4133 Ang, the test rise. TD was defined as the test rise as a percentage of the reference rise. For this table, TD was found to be 115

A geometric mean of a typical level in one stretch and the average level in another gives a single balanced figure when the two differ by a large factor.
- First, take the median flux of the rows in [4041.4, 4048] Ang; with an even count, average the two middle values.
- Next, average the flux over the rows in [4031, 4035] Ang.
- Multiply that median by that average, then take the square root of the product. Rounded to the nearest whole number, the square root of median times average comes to 59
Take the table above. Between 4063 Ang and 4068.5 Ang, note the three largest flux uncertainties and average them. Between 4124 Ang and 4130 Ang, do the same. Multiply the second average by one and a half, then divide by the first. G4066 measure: 1.50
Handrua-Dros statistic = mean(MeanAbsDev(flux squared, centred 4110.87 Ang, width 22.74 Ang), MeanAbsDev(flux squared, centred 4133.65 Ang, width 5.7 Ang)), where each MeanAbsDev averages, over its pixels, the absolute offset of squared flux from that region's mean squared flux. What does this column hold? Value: 753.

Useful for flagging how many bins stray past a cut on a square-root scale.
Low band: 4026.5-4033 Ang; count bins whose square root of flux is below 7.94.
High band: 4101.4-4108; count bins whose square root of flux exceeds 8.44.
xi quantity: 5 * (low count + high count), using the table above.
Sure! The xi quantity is 25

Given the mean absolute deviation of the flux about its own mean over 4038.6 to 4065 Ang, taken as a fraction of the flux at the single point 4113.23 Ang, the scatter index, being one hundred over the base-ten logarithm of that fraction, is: -102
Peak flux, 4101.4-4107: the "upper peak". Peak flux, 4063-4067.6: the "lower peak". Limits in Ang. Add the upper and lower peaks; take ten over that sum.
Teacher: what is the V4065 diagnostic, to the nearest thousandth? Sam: 0.075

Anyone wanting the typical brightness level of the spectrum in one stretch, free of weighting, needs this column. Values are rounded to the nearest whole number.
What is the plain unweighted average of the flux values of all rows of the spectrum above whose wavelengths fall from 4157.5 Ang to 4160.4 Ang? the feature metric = 69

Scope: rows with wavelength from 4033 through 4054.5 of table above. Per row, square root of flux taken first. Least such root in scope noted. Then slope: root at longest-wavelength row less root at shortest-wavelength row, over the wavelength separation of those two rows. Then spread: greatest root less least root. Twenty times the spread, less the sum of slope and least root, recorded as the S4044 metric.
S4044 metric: 55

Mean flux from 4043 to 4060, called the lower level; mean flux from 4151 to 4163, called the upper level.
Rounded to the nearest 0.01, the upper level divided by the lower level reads 1.14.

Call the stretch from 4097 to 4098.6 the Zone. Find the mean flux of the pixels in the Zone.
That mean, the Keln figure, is 68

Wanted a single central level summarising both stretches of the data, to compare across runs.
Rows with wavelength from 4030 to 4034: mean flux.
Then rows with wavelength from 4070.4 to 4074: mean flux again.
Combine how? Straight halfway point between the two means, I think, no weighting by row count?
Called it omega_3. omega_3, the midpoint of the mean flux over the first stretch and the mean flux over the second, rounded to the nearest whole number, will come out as 56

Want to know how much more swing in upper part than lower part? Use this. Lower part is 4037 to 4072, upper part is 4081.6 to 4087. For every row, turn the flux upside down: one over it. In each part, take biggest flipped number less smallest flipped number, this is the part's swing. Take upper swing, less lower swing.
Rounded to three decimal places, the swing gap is -0.016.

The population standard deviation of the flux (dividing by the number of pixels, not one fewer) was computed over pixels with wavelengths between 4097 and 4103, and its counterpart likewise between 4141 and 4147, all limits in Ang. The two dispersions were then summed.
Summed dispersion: 17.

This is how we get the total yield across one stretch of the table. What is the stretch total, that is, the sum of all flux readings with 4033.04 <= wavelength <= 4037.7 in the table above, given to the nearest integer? 322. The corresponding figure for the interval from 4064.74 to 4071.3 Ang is 436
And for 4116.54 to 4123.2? 497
